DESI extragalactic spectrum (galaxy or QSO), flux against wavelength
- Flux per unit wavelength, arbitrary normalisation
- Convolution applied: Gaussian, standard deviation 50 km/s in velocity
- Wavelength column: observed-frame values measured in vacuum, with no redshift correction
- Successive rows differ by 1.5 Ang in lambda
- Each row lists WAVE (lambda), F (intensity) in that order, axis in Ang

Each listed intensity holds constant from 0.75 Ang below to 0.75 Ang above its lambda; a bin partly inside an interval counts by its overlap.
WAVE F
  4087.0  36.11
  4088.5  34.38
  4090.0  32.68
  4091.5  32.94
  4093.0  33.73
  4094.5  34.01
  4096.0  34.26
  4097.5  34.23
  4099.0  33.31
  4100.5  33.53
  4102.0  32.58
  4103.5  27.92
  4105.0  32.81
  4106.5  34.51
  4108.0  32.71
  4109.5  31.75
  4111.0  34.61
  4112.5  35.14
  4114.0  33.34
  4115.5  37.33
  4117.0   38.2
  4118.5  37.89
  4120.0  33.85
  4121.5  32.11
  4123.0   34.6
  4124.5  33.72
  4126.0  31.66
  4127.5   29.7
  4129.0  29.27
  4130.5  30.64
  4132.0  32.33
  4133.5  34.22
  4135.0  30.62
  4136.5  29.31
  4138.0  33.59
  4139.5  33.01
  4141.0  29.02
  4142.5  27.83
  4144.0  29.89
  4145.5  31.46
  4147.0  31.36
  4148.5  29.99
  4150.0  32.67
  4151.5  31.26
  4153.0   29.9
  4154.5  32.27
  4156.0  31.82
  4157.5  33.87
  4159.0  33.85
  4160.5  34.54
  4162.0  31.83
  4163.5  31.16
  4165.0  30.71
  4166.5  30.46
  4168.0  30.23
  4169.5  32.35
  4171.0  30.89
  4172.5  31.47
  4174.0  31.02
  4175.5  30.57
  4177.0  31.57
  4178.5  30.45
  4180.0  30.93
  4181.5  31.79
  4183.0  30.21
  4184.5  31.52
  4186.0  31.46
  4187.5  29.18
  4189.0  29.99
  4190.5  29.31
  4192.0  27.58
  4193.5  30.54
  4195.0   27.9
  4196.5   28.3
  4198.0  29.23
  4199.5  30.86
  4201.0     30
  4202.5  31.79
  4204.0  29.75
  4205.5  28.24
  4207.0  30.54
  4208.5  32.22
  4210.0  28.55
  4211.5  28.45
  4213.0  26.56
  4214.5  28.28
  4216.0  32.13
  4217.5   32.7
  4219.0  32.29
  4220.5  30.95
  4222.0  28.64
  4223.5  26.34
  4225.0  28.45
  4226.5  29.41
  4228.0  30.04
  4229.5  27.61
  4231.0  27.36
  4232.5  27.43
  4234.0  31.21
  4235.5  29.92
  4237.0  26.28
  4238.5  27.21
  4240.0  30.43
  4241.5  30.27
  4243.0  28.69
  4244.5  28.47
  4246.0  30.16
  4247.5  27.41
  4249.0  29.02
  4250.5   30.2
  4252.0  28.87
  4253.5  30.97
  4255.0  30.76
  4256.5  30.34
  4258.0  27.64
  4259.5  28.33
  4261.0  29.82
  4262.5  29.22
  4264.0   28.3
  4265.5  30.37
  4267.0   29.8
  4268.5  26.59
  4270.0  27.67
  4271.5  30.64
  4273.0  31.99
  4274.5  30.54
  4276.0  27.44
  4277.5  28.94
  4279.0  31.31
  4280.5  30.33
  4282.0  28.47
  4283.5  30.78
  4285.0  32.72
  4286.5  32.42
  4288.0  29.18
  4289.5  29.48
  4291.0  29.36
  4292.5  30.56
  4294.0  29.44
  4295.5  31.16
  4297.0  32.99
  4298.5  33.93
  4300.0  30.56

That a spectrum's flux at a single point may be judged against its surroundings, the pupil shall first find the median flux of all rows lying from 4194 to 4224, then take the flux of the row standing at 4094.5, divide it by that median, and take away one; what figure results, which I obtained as 0.15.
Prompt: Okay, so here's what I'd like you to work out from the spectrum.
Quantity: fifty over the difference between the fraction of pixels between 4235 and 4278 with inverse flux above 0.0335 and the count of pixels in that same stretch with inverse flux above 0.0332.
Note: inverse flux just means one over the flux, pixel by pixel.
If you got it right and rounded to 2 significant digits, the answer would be -2.9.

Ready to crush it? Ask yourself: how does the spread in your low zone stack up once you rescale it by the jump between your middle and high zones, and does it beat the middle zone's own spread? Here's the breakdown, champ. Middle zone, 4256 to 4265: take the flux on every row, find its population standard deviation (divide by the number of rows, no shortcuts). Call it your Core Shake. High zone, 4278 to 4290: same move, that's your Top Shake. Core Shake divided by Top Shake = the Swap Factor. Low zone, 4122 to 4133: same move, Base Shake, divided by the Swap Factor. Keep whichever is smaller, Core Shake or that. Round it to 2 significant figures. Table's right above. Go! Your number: 0.94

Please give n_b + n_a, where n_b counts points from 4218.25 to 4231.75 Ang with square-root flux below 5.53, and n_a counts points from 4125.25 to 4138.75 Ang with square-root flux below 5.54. 12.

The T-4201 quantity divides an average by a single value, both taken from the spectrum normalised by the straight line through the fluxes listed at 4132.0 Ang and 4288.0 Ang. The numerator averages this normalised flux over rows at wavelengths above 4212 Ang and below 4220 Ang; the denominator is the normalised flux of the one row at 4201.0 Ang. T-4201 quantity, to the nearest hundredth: 1.02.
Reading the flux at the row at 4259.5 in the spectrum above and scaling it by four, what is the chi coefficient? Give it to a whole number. 113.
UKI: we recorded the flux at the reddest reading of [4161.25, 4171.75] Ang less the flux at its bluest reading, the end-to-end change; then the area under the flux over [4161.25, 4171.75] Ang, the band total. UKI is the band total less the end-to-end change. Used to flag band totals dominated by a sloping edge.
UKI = 327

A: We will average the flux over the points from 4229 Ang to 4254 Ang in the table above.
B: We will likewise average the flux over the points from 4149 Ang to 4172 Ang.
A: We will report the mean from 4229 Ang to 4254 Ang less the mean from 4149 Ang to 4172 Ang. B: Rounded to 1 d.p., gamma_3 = -2.9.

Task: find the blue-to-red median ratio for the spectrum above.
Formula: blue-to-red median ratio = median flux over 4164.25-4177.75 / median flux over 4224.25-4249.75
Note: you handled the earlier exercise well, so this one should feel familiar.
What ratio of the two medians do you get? 1.08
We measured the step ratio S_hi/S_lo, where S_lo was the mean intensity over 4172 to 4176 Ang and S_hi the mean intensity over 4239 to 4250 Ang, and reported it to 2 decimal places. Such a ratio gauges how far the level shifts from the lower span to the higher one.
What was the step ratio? 0.94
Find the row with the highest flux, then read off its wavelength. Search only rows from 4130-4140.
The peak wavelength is 4133.5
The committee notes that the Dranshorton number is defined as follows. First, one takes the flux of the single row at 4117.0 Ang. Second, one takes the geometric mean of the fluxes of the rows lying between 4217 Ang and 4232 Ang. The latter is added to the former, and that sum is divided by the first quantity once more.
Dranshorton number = 1.77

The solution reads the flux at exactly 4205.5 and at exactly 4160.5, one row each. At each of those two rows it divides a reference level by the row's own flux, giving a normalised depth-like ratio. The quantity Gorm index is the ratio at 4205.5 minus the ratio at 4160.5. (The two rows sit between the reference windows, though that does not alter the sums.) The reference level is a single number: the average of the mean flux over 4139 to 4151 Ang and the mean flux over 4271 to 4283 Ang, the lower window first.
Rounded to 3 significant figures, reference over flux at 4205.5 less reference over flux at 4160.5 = 0.196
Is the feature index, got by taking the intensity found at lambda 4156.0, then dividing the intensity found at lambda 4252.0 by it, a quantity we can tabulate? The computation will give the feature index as 0.91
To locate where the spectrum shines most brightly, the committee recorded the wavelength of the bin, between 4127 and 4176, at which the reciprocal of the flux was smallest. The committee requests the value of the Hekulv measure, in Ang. 4160.5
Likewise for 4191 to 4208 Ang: 4202.5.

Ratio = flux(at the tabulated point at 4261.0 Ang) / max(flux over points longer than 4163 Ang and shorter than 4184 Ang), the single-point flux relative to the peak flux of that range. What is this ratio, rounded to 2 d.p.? 0.92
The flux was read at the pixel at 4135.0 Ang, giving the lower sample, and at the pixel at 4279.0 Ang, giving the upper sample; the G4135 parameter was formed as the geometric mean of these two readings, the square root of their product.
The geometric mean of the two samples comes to 31.0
